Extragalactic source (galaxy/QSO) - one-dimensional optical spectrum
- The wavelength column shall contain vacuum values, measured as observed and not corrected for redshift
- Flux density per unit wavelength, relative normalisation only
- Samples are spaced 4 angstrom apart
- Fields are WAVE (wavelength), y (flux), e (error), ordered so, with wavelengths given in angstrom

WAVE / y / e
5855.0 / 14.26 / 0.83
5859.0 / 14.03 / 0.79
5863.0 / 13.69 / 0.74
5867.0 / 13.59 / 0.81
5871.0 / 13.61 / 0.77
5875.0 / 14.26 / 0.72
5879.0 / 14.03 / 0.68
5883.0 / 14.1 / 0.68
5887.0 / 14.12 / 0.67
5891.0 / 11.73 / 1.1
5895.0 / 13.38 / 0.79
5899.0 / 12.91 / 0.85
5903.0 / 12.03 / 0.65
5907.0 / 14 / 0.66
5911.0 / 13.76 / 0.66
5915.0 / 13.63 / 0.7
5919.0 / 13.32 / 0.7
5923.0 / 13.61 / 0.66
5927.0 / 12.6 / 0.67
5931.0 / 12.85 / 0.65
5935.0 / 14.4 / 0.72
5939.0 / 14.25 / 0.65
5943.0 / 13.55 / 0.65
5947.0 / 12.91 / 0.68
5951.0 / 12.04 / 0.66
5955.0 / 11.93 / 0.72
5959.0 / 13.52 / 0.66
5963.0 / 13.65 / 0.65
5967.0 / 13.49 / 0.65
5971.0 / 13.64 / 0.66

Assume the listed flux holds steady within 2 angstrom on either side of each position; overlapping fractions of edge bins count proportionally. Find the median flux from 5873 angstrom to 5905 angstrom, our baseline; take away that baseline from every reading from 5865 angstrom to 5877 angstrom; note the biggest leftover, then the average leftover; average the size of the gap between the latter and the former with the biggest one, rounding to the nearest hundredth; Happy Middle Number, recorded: 0.50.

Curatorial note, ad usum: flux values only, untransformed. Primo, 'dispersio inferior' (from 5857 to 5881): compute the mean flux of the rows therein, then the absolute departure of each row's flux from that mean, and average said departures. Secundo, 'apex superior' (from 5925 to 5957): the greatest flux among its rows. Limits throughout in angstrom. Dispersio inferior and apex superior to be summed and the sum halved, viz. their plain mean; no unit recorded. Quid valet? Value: 7.3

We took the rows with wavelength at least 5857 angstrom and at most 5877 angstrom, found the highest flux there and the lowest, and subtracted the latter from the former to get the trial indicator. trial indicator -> 0.67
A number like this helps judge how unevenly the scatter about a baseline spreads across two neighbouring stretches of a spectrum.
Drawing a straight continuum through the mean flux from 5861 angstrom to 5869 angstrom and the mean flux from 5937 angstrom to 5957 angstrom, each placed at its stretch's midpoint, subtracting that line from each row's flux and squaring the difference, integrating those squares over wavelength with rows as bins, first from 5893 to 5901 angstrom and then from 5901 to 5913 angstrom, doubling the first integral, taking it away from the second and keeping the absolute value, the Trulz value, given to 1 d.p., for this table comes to 8.2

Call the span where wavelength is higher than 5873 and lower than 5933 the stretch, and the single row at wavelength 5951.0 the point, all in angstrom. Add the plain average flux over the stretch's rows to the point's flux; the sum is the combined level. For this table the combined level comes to 25.4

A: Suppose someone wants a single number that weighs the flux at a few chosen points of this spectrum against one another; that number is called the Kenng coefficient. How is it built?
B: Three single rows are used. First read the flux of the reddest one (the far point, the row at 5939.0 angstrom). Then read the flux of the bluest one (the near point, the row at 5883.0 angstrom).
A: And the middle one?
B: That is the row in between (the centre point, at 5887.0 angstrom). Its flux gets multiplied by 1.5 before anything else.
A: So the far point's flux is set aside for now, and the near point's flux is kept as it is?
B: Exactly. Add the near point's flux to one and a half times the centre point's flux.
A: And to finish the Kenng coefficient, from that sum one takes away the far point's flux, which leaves 21.0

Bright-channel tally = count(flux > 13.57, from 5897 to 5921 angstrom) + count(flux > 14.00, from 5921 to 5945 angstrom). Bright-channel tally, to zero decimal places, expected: 5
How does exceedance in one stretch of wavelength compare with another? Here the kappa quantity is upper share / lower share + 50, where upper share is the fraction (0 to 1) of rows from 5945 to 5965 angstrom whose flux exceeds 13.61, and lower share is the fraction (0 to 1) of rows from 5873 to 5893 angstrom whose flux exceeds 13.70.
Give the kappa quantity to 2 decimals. 50.25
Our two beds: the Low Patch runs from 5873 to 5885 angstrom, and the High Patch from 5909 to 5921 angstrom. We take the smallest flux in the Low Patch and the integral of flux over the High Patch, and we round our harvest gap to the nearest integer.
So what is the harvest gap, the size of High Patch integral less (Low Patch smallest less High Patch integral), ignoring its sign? 312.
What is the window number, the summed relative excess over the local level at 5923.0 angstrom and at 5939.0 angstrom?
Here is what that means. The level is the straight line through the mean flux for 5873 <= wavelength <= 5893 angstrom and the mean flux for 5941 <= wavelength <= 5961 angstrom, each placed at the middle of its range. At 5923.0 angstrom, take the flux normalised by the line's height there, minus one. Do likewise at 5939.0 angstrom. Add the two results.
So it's 0.137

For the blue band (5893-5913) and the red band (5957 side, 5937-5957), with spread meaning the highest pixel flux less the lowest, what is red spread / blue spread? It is 1.2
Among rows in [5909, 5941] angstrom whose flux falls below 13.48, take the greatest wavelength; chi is 5931.0 angstrom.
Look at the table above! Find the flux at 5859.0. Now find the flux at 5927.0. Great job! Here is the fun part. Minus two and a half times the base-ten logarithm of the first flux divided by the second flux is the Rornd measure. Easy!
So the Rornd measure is -0.117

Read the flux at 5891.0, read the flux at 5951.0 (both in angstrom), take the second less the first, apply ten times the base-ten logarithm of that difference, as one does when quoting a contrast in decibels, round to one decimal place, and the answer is -5.1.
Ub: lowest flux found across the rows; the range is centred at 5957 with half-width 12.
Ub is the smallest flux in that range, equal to 11.93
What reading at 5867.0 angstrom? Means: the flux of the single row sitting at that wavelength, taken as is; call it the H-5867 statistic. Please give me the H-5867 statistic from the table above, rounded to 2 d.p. 13.59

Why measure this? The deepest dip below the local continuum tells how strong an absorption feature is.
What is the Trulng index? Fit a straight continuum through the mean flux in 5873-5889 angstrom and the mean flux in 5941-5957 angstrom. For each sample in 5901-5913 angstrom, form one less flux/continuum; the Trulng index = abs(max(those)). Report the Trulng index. 0.12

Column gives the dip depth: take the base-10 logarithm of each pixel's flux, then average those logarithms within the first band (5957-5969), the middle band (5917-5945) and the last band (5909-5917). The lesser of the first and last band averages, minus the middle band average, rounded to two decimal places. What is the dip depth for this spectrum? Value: 0.00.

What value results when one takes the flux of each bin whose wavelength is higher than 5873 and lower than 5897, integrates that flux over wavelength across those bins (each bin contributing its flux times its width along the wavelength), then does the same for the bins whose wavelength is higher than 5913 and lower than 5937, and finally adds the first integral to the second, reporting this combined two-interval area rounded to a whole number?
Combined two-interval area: 648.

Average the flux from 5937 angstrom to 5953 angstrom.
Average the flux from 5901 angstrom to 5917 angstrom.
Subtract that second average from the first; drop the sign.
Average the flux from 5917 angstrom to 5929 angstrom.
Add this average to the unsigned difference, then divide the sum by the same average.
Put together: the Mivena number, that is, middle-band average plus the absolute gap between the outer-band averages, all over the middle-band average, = 1.01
